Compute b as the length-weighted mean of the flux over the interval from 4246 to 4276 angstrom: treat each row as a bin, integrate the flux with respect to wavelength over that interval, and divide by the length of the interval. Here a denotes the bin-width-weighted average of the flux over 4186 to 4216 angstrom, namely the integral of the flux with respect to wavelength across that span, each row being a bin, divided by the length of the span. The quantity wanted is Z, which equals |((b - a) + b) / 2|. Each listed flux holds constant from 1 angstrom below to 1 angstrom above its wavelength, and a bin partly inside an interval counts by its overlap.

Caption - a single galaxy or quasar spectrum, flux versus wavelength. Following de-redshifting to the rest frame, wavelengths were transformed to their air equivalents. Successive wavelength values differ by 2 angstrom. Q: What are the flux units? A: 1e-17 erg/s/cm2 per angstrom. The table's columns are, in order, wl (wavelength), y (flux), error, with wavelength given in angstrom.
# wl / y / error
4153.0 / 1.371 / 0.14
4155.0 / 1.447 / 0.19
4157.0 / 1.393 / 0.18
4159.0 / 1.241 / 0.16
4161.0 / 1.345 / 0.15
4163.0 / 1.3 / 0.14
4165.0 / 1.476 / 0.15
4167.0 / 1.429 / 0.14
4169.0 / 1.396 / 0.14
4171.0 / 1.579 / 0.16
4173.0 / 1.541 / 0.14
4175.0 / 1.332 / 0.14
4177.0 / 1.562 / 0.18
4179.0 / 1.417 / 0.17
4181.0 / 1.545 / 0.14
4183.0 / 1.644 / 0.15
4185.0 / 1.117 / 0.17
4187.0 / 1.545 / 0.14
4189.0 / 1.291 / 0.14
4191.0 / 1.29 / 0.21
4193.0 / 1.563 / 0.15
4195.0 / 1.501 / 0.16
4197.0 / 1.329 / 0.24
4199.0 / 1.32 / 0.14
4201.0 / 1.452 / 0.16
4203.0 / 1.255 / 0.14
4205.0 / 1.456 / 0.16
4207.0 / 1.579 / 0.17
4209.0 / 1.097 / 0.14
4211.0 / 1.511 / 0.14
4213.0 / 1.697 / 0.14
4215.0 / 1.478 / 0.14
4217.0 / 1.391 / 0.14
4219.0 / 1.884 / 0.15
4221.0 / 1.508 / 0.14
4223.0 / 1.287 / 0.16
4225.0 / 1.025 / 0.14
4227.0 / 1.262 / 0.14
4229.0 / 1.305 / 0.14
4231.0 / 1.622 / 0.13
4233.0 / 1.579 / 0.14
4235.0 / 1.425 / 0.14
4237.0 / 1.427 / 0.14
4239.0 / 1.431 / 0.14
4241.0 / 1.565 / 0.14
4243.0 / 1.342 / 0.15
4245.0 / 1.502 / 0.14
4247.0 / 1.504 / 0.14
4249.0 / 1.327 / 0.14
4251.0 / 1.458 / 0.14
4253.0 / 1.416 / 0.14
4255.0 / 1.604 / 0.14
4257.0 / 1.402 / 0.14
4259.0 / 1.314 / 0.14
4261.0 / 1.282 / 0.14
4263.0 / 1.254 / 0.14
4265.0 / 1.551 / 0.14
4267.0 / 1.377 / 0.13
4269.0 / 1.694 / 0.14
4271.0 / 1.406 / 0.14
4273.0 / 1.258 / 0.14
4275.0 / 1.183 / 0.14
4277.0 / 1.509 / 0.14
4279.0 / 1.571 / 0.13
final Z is 0.69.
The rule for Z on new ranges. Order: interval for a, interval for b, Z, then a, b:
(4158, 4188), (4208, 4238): 0.72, 1.43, 1.43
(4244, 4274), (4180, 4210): 0.69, 1.42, 1.40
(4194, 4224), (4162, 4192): 0.71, 1.45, 1.43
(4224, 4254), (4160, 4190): 0.73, 1.41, 1.43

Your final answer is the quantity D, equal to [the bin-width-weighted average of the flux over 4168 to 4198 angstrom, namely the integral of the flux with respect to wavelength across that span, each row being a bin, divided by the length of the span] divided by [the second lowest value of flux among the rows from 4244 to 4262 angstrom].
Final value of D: 1.10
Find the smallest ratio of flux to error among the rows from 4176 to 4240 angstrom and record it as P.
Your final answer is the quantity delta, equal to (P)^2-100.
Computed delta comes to -69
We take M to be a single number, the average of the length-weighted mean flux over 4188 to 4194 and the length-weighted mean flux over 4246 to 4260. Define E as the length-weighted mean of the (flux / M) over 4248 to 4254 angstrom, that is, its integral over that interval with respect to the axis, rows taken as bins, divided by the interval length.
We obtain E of 1.00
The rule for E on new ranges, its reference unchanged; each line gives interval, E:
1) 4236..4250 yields 1.03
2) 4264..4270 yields 1.10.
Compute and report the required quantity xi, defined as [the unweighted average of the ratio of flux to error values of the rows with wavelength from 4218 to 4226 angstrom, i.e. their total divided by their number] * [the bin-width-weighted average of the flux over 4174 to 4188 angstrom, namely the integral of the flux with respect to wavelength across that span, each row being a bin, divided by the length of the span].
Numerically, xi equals 14.0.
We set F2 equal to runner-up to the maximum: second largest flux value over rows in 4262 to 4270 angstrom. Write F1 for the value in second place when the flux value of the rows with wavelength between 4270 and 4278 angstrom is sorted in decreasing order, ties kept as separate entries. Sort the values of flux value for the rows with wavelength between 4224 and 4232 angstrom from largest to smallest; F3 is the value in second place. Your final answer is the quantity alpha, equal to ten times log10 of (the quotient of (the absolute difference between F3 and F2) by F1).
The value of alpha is -8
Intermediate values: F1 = 1.406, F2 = 1.551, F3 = 1.305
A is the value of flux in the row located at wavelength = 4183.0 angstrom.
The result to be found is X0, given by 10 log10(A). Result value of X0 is 2.2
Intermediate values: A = 1.644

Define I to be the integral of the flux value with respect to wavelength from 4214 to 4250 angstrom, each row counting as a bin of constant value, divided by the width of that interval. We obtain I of 1.44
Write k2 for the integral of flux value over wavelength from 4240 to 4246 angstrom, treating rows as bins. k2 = 8.8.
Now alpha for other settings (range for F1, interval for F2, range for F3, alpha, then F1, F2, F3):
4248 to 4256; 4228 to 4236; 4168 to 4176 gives -16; 1.458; 1.579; 1.541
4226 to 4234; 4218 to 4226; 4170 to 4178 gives -15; 1.579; 1.508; 1.562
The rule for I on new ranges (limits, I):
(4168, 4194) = 1.45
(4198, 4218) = 1.42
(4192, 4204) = 1.40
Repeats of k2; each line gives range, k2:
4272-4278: 7.9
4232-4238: 8.9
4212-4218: 9.1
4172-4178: 8.9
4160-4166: 8.2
